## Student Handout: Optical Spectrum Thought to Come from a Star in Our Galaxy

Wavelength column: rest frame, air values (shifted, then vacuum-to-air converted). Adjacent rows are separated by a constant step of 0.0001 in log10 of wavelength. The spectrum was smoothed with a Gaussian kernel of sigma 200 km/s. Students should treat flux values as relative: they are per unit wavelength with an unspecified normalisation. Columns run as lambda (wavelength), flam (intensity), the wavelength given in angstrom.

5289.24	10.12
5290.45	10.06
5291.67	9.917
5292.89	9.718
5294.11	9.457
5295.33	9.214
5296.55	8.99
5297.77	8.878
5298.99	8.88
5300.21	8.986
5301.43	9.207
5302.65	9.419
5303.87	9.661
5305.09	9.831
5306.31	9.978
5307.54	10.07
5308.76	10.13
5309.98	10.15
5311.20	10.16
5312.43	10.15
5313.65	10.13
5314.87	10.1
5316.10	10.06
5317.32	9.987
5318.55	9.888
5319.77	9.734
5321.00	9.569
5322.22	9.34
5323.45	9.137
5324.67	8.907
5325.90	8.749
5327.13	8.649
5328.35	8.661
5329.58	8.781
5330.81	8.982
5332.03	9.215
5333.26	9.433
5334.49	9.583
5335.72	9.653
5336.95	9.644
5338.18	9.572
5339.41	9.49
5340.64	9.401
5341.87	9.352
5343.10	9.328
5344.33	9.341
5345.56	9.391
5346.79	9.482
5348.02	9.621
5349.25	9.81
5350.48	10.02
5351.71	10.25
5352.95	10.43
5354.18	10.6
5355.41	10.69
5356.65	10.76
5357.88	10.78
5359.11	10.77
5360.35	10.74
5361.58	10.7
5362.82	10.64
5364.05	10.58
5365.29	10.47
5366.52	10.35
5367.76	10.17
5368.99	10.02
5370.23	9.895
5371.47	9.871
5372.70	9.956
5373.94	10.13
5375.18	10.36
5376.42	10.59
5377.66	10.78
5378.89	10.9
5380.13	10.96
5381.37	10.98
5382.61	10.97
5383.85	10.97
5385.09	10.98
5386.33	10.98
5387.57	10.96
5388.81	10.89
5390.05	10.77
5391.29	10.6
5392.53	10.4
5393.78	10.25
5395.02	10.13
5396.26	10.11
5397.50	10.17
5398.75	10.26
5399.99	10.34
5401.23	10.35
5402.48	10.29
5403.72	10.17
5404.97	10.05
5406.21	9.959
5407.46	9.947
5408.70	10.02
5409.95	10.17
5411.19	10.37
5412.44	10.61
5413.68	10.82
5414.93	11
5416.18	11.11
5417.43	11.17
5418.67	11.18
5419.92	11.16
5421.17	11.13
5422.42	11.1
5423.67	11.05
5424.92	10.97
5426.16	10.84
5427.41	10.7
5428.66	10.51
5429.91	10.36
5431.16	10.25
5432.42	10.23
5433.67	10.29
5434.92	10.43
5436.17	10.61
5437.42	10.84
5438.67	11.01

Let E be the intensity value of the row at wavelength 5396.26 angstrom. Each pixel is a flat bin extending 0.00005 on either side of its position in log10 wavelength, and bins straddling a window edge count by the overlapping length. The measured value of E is 10.11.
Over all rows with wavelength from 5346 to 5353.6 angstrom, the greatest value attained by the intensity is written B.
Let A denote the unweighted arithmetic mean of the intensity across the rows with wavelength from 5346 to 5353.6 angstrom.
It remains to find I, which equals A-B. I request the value -0.49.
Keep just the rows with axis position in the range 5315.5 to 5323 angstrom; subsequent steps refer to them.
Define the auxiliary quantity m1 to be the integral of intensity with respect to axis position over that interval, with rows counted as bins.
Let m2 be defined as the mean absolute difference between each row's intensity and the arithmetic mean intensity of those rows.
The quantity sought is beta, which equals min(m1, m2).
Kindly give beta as 0.22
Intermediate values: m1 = 73.1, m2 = 0.22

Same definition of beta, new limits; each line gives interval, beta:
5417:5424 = 0.04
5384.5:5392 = 0.12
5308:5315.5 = 0.02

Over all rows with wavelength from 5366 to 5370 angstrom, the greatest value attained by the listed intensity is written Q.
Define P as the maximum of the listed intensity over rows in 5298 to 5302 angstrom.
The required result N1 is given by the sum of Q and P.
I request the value 19.6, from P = 9.207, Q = 10.35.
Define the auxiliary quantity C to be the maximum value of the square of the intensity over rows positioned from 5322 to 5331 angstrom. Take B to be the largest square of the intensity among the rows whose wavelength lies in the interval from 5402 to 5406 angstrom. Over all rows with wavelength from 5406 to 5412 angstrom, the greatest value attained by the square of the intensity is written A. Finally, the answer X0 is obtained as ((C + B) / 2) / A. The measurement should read 0.898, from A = 108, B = 106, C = 87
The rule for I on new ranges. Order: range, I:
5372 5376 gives -0.21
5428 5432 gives -0.14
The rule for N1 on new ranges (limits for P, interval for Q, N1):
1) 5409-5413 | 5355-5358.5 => 21.4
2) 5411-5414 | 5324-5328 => 19.7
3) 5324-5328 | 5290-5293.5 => 19.0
